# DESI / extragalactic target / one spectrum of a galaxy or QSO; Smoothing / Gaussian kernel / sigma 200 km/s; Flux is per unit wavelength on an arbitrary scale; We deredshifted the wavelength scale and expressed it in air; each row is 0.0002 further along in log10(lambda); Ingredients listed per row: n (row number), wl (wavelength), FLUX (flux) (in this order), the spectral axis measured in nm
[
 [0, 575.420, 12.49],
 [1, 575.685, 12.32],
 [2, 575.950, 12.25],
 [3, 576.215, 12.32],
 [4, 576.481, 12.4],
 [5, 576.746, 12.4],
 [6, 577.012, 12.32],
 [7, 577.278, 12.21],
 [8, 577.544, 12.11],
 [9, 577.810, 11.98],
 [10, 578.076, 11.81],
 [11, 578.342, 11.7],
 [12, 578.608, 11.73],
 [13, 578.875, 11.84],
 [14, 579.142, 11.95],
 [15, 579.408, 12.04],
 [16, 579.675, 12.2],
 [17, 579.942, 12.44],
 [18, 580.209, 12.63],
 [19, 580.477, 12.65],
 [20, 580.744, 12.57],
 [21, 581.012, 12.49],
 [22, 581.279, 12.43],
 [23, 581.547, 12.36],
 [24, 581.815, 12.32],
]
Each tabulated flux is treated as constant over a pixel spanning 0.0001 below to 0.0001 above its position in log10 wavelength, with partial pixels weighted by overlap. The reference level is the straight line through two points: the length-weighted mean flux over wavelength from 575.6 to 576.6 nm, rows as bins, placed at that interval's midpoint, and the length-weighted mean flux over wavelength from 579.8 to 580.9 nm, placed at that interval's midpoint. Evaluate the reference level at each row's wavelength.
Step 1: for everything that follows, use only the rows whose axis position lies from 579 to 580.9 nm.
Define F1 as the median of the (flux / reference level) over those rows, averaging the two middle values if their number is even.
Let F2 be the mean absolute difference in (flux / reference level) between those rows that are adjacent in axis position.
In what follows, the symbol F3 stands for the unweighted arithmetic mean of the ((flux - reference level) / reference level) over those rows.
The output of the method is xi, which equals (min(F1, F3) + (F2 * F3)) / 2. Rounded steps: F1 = 0.99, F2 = 0.0096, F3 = -0.015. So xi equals -0.0074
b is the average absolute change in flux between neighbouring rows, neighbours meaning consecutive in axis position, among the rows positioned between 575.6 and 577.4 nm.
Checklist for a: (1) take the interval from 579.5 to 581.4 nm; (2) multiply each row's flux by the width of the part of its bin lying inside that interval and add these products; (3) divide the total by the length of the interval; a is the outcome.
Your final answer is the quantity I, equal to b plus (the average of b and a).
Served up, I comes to 6.34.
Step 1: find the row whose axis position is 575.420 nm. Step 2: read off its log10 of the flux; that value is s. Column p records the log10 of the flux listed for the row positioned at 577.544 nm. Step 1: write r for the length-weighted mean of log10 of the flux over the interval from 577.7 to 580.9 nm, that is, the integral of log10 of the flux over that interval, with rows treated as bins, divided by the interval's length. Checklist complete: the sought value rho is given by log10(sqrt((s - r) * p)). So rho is -0.93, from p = 1.08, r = 1.08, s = 1.10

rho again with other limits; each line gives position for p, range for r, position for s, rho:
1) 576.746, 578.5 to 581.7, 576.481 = -1.15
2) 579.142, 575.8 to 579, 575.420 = -0.91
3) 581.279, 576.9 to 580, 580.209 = -0.81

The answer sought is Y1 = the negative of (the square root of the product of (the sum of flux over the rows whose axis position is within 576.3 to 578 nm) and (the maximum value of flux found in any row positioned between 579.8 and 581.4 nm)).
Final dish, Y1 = -30.5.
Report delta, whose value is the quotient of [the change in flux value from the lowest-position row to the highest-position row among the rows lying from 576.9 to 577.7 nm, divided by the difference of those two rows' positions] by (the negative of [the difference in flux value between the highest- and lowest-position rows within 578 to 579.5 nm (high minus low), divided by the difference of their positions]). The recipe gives 2.3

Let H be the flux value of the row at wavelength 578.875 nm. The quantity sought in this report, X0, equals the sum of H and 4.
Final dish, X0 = 15.8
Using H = 11.84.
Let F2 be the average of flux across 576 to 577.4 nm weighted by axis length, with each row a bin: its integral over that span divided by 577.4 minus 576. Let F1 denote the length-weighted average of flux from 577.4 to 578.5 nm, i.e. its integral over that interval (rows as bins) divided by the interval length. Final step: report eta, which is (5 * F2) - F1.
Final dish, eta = 49.7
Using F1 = 11.9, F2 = 12.3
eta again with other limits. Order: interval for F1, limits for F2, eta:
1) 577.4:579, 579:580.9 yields 49.9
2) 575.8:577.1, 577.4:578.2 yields 47.5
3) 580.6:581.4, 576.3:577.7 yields 48.9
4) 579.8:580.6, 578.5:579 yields 46.3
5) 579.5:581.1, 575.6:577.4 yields 49.1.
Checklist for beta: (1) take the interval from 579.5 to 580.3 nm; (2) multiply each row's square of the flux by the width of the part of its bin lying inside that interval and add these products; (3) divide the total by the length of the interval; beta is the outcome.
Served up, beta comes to 154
